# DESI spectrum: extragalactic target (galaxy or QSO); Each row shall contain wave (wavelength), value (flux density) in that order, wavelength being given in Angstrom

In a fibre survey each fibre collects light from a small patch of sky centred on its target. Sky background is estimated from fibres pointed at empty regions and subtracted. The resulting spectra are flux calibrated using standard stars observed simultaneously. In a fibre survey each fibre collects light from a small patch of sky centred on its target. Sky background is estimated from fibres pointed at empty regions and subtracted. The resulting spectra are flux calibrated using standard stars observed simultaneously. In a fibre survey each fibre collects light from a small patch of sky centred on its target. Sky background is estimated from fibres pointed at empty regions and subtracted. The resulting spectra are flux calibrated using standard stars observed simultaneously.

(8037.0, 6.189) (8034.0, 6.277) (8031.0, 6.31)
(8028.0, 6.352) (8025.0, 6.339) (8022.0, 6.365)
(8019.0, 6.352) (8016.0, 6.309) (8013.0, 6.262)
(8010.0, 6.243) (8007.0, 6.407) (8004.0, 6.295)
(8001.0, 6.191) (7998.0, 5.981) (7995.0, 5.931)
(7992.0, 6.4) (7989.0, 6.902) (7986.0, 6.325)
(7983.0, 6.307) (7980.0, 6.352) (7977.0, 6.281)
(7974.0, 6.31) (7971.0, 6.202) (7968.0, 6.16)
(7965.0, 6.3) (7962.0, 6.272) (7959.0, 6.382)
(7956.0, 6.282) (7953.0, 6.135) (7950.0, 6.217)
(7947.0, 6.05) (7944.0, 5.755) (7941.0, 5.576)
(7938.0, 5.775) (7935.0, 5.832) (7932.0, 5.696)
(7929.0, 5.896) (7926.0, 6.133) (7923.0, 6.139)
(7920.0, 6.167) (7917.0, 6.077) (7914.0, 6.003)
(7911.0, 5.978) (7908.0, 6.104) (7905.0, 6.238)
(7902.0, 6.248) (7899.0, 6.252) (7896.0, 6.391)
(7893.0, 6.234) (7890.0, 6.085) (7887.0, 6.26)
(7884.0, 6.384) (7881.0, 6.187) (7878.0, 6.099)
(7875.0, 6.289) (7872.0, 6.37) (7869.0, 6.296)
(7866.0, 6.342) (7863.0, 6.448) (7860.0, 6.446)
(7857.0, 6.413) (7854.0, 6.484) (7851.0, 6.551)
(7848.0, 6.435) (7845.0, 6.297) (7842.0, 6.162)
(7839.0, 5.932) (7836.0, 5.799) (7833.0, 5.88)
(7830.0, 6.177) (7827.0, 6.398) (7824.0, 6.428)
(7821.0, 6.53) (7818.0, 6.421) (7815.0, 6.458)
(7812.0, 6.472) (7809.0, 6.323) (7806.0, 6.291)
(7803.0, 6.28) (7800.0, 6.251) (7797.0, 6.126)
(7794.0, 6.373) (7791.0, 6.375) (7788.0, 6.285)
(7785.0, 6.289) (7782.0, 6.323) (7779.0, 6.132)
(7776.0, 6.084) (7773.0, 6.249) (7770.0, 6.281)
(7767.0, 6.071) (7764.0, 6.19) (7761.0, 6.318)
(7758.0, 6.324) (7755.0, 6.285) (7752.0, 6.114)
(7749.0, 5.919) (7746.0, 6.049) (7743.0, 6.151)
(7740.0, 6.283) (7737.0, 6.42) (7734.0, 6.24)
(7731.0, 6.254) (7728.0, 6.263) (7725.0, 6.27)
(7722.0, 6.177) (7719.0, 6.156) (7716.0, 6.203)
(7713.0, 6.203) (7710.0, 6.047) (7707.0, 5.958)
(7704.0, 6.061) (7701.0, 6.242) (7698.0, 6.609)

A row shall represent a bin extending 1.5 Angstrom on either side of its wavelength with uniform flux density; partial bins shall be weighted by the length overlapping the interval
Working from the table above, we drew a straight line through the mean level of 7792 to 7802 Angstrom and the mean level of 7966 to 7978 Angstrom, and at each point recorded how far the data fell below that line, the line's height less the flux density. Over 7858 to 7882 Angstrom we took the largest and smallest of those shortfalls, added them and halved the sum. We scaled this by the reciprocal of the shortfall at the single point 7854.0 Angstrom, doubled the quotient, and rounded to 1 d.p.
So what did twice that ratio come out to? 0.2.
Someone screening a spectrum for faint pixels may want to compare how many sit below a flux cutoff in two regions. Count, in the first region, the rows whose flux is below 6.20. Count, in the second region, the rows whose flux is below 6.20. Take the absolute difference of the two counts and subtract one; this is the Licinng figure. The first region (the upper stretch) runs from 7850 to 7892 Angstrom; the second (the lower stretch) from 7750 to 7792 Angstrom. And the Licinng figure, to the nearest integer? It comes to 1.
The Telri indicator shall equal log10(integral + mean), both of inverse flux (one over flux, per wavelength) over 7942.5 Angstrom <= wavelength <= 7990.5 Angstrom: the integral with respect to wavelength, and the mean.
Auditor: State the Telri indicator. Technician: 0.894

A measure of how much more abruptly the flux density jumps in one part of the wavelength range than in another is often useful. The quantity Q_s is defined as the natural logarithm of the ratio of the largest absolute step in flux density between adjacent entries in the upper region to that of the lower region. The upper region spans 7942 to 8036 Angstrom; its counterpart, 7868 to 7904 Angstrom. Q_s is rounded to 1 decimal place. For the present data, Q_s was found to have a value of 1.1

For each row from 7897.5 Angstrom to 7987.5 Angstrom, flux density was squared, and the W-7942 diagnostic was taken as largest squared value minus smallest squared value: 10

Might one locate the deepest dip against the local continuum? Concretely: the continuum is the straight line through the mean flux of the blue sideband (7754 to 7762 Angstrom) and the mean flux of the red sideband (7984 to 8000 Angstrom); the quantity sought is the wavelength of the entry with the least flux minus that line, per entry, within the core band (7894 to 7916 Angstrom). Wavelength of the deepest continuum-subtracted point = 7911.0 Angstrom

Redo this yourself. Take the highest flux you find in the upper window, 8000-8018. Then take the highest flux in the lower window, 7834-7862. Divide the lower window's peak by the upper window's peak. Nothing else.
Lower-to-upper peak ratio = 1.02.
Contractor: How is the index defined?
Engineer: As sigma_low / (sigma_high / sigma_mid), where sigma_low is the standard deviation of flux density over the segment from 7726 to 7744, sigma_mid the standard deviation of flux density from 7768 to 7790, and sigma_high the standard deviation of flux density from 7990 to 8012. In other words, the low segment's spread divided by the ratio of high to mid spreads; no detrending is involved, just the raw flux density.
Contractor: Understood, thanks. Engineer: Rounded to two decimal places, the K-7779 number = 0.04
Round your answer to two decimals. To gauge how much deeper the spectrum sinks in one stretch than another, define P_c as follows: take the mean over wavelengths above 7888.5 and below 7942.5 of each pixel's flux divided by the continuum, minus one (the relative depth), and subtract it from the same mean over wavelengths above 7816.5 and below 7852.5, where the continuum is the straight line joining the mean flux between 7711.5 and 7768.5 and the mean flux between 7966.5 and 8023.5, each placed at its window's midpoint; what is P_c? 0.04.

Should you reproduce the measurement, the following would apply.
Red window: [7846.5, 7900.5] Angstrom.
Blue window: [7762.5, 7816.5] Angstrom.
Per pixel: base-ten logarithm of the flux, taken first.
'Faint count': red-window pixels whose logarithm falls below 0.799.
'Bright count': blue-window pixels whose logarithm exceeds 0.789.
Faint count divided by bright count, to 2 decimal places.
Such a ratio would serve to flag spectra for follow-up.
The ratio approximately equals 0.50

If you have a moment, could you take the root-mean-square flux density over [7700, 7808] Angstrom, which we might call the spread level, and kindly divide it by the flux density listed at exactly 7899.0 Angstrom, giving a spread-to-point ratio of 0.993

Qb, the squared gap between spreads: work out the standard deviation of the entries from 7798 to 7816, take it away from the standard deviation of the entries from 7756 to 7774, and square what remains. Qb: 0.0000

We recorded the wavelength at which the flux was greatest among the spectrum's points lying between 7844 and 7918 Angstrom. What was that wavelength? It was 7851.0 Angstrom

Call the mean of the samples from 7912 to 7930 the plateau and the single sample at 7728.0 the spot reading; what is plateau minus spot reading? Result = -0.19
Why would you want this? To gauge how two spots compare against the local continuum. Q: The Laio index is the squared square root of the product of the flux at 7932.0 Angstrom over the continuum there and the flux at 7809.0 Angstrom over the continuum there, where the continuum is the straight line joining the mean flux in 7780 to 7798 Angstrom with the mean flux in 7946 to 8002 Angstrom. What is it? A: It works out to 0.91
